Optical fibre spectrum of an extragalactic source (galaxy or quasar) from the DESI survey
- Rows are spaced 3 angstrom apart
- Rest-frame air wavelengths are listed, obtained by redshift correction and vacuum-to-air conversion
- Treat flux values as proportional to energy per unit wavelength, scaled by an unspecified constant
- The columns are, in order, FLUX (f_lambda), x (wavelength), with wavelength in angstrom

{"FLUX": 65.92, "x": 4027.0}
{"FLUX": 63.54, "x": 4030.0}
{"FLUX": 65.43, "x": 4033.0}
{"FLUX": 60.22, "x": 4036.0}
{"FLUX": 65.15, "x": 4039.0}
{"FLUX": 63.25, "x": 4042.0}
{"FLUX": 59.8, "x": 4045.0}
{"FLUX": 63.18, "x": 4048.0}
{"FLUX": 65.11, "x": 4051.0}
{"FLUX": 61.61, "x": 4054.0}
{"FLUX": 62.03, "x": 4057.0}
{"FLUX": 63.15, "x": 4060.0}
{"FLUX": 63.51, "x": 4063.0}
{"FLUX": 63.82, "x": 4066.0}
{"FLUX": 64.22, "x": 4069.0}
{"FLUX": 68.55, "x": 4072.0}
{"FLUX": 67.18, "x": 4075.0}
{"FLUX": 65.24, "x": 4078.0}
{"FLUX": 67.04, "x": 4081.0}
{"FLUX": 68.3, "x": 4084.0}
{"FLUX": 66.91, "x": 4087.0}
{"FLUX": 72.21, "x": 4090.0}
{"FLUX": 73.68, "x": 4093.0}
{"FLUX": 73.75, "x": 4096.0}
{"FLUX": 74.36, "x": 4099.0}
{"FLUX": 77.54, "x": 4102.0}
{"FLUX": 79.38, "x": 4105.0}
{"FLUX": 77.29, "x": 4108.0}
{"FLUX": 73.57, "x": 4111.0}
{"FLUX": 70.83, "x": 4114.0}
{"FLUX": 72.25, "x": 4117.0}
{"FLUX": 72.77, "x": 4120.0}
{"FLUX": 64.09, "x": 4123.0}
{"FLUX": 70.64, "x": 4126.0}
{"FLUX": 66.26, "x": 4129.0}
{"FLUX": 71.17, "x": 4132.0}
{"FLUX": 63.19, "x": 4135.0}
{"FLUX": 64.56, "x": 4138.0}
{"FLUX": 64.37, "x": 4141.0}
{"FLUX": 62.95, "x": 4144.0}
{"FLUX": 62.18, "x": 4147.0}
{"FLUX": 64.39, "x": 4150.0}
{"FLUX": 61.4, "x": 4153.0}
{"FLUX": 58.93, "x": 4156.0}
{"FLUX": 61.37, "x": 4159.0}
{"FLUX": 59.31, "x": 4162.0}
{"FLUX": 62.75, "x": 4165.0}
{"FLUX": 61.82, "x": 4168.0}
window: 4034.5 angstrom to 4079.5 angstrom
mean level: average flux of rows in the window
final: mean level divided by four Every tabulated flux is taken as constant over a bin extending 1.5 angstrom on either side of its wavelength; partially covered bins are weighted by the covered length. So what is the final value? 15.9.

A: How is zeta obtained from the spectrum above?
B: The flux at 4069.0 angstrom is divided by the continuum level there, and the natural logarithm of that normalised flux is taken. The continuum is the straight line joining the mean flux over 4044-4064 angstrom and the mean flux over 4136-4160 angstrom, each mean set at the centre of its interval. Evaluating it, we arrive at 0.025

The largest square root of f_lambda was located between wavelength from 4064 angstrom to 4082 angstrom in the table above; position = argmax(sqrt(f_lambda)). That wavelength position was 4072.0 angstrom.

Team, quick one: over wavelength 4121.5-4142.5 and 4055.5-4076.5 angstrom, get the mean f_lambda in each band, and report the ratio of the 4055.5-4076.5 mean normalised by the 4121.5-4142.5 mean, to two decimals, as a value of 0.97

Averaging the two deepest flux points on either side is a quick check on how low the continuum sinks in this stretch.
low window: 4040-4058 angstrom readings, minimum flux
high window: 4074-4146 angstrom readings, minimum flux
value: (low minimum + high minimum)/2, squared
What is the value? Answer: 3767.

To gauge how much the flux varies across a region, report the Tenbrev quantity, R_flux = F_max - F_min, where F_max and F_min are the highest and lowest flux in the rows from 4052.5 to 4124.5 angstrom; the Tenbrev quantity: 17.8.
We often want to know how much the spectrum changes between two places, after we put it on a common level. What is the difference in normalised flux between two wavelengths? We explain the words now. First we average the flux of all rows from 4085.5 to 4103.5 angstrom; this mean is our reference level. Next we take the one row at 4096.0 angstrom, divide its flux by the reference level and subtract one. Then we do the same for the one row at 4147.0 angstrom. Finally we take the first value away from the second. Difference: -0.16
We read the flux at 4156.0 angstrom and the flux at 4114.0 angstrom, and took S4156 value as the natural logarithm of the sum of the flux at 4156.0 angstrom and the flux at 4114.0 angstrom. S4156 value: 4.87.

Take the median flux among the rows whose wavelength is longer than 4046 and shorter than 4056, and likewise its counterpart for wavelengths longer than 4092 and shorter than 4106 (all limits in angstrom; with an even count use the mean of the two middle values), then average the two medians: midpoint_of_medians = 69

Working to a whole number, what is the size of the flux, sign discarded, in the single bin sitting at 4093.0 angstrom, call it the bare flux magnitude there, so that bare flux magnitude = 74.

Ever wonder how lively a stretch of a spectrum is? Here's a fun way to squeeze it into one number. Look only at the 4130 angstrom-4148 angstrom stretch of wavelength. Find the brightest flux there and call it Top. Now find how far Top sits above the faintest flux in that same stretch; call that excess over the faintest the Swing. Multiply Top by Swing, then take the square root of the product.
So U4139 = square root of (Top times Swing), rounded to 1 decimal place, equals 25.3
